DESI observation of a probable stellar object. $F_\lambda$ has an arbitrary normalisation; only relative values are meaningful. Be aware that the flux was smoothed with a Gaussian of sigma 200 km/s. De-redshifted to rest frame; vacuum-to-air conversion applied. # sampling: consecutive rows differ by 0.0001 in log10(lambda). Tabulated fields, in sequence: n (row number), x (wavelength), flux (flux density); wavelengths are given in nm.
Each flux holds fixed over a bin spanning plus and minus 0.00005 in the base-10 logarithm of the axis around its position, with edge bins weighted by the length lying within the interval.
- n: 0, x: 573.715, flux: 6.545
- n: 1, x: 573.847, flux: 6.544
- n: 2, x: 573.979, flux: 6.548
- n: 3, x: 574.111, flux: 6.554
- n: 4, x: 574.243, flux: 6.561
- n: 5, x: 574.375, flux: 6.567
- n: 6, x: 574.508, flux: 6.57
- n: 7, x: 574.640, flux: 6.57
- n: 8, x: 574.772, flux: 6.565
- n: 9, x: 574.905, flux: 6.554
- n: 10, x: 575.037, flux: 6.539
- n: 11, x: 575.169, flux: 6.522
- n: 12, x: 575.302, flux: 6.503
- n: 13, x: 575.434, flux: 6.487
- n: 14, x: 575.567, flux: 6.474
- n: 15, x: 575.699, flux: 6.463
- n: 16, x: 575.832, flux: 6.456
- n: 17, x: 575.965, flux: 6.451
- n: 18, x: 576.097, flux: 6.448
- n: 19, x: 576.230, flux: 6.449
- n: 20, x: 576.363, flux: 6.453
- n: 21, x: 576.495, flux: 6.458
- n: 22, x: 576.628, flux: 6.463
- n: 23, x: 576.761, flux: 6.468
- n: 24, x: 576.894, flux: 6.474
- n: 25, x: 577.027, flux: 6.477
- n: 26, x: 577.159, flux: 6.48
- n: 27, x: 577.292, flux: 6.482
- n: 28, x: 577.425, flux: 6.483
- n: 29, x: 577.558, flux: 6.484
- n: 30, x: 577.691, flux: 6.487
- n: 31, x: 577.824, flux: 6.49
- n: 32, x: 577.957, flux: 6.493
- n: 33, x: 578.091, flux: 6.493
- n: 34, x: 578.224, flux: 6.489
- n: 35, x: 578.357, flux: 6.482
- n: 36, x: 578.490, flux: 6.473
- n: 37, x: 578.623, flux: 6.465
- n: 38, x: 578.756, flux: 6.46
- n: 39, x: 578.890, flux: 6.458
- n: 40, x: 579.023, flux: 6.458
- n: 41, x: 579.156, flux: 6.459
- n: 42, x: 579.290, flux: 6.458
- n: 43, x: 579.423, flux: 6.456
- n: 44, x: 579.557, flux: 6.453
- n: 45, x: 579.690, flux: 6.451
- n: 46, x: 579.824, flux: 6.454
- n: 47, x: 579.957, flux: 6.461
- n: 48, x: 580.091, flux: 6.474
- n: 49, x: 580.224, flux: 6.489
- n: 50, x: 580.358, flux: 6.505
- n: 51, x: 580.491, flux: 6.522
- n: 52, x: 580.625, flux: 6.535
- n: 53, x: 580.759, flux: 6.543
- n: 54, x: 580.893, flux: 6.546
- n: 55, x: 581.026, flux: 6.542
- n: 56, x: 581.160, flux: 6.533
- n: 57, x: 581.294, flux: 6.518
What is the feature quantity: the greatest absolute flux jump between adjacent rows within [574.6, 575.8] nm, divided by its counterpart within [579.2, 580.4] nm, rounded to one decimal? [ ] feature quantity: 1.2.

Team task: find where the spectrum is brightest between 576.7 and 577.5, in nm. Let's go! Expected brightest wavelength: 577.425 nm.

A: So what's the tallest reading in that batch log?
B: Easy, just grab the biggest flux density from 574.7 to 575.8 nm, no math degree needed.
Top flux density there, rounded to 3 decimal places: 6.565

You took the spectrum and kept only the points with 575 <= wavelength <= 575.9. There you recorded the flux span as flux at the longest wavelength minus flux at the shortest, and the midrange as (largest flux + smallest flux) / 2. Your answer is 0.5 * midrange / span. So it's -39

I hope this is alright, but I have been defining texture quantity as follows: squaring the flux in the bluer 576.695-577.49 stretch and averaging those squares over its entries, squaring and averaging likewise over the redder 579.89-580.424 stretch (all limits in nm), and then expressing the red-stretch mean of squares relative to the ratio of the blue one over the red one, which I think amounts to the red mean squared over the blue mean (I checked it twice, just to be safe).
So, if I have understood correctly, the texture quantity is 42.1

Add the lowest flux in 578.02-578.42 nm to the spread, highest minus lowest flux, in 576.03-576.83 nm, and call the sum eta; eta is 6.50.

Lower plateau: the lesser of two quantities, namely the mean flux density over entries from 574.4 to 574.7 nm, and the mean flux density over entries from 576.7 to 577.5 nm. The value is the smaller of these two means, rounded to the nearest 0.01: 6.48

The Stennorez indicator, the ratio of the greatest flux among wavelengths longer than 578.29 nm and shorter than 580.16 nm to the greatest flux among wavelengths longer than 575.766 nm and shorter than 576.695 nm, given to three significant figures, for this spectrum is 1.00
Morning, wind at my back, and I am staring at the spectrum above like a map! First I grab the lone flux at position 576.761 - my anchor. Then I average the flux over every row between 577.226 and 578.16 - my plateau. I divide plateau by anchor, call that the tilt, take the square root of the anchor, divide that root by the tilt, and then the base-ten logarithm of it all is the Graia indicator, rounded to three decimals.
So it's 0.404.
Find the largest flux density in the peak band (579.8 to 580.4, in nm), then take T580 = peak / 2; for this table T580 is 3.25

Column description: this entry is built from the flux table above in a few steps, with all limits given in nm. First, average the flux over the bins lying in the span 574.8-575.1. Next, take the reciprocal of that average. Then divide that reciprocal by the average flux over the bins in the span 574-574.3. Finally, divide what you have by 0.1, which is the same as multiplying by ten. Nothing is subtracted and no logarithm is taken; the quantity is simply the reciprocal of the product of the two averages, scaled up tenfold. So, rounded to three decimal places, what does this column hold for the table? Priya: 0.233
